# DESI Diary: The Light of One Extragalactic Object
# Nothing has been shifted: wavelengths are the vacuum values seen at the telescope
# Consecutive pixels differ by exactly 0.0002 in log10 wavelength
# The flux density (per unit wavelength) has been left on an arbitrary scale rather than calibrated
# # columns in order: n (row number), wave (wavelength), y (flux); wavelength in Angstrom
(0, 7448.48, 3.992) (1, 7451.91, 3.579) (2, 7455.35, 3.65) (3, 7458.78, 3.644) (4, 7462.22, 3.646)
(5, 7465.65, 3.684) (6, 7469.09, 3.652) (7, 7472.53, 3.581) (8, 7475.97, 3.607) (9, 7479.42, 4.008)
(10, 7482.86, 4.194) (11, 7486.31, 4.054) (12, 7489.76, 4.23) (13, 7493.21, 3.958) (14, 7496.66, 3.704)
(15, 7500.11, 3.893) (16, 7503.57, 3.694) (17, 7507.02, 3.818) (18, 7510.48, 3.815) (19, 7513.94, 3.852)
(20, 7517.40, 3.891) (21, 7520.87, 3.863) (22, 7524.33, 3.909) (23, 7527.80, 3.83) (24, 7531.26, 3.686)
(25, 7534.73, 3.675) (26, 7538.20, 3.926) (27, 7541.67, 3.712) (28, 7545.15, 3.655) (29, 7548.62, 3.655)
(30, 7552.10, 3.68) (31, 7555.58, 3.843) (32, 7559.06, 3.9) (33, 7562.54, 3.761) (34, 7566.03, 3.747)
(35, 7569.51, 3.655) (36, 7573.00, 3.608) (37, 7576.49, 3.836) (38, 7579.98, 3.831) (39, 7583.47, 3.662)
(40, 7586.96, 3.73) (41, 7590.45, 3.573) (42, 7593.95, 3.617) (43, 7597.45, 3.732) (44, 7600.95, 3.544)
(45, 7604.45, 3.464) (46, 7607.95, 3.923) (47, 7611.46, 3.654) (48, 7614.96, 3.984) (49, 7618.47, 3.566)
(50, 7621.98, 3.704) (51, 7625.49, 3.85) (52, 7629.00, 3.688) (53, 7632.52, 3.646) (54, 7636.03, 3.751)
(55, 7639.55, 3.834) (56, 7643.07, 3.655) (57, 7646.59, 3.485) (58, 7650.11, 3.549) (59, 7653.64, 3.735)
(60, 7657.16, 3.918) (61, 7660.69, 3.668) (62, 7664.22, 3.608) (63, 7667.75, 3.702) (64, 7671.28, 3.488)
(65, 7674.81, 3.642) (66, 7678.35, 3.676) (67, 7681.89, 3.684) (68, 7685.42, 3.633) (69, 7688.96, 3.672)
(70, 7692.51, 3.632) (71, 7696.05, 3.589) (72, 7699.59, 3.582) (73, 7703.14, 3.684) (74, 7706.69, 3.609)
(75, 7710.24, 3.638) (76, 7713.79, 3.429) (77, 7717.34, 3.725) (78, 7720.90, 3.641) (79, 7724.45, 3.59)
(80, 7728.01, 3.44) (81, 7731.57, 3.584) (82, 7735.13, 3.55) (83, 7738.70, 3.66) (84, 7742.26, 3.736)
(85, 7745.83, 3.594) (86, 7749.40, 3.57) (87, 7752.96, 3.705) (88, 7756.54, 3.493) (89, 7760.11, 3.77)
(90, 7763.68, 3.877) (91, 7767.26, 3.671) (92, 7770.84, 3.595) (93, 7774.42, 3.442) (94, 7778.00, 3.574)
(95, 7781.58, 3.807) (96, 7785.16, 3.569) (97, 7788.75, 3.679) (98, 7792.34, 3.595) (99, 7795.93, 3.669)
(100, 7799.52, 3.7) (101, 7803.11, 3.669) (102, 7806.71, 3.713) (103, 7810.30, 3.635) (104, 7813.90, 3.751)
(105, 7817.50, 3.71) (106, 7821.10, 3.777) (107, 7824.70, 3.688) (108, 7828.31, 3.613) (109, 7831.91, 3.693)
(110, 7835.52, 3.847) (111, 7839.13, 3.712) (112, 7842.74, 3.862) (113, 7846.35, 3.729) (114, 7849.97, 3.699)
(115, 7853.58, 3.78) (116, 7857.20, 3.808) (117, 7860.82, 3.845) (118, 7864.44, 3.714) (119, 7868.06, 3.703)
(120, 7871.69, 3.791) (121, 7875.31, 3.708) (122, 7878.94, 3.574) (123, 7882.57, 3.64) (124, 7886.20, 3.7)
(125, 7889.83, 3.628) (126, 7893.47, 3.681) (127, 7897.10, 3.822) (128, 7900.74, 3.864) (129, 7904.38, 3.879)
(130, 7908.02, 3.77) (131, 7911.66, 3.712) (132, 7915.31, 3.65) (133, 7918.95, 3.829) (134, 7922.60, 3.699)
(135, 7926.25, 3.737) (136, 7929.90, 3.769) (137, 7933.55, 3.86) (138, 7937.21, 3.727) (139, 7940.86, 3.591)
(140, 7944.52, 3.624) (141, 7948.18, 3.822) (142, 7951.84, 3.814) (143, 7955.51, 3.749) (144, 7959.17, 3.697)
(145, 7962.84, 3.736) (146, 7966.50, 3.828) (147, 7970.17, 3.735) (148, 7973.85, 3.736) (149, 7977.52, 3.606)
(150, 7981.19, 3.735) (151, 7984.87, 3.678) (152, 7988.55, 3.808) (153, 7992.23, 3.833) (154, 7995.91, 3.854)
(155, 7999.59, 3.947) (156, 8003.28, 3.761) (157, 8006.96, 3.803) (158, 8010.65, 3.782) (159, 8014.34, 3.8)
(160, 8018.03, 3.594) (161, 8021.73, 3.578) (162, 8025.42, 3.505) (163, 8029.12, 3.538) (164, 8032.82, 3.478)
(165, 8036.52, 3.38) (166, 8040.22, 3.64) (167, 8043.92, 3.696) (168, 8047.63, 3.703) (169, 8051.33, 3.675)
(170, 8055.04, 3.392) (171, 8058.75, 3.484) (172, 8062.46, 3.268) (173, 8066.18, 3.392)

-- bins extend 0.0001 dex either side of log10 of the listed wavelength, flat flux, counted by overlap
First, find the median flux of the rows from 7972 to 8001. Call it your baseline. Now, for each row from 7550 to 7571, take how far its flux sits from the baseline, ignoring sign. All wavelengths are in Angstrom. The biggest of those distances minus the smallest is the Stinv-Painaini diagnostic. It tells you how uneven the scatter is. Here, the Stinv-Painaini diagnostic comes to 0.12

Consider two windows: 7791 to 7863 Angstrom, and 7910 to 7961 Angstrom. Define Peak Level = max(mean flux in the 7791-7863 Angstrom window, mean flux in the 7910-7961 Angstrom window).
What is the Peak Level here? 3.73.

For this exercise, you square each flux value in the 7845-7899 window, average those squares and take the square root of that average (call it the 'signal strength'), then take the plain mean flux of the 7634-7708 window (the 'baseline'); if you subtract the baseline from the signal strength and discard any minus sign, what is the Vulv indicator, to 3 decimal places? 0.065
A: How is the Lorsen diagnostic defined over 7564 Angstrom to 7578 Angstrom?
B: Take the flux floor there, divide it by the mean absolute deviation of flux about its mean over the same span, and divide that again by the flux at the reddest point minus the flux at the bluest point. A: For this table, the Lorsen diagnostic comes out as 507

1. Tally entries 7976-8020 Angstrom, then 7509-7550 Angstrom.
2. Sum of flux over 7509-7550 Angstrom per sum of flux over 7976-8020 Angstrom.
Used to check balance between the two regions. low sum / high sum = 1.006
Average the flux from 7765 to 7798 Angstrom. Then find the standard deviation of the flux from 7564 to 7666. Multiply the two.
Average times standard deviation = 0.47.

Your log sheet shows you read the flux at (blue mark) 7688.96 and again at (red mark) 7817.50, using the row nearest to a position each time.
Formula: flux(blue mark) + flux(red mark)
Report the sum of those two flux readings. 7.38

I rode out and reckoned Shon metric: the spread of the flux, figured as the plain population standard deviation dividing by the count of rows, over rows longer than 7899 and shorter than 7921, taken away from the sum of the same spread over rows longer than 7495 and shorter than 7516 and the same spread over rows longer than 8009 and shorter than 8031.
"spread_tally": 0.11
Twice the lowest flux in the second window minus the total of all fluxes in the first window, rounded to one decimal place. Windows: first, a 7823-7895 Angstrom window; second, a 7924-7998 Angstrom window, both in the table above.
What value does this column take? -67.2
